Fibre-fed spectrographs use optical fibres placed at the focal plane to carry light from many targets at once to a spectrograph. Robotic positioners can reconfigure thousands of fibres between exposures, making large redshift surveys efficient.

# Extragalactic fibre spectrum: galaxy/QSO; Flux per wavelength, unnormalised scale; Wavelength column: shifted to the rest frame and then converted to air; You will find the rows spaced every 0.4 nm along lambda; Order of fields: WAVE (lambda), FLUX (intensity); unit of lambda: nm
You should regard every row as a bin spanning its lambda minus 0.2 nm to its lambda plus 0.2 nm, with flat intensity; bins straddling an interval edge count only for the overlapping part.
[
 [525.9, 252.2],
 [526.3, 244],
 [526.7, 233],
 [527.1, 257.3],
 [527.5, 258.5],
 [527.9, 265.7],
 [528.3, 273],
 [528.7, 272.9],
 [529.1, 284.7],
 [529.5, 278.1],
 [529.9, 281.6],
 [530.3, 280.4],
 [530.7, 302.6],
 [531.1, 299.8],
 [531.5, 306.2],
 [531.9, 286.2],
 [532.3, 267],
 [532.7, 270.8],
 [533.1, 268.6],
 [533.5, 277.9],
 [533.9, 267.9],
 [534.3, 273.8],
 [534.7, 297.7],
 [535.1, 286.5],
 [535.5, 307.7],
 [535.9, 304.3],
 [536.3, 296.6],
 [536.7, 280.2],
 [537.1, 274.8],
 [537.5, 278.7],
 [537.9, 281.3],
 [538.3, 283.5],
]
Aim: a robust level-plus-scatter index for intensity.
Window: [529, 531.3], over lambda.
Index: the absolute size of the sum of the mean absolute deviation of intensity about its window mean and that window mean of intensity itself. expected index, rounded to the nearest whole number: 297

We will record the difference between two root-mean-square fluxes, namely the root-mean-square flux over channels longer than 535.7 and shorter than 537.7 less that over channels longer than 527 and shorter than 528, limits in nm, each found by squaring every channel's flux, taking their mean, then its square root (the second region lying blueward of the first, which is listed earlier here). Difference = 27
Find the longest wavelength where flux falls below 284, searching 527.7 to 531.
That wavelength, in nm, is 530.3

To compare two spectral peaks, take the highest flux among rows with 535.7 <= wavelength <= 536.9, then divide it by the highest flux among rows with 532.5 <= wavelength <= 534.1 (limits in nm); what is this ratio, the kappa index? 1.09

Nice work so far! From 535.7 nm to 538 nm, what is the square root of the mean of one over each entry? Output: 0.0592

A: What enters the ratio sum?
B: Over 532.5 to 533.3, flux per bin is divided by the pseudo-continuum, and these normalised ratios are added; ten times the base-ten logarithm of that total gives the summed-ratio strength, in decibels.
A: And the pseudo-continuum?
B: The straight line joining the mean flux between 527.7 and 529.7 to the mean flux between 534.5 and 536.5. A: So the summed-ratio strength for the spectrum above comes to 2.70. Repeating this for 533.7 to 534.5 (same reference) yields 2.66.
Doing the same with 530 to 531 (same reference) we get 3.17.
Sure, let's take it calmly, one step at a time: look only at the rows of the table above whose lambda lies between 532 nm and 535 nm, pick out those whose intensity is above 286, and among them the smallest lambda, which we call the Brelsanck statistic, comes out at 534.7 nm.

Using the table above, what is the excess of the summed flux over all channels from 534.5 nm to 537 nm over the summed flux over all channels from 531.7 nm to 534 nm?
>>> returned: 135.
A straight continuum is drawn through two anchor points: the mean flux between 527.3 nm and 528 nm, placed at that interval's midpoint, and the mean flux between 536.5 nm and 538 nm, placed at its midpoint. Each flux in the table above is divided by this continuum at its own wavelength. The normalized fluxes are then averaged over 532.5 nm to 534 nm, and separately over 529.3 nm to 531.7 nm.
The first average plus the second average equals 2.09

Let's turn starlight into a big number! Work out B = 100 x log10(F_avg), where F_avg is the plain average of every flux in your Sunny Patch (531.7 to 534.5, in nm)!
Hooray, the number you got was 244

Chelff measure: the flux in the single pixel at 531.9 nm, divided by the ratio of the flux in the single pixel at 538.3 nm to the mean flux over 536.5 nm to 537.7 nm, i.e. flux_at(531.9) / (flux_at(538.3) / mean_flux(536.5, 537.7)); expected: 281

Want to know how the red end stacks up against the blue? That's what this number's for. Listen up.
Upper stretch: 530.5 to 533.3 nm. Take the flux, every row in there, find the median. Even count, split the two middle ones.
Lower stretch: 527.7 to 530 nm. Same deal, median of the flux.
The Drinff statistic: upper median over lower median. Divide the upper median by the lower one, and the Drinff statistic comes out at 1.04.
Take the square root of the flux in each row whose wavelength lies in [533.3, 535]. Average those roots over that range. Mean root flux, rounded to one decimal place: 16.7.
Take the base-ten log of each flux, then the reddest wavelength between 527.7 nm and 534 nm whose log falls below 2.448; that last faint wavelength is 533.9 nm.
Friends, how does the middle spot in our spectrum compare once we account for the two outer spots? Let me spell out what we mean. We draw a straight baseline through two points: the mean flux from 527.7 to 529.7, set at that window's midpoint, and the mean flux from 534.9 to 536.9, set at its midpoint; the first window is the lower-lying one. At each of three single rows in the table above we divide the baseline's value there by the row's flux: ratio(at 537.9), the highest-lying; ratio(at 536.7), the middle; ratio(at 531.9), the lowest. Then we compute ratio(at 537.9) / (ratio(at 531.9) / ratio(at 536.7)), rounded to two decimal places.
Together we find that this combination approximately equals 1.14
